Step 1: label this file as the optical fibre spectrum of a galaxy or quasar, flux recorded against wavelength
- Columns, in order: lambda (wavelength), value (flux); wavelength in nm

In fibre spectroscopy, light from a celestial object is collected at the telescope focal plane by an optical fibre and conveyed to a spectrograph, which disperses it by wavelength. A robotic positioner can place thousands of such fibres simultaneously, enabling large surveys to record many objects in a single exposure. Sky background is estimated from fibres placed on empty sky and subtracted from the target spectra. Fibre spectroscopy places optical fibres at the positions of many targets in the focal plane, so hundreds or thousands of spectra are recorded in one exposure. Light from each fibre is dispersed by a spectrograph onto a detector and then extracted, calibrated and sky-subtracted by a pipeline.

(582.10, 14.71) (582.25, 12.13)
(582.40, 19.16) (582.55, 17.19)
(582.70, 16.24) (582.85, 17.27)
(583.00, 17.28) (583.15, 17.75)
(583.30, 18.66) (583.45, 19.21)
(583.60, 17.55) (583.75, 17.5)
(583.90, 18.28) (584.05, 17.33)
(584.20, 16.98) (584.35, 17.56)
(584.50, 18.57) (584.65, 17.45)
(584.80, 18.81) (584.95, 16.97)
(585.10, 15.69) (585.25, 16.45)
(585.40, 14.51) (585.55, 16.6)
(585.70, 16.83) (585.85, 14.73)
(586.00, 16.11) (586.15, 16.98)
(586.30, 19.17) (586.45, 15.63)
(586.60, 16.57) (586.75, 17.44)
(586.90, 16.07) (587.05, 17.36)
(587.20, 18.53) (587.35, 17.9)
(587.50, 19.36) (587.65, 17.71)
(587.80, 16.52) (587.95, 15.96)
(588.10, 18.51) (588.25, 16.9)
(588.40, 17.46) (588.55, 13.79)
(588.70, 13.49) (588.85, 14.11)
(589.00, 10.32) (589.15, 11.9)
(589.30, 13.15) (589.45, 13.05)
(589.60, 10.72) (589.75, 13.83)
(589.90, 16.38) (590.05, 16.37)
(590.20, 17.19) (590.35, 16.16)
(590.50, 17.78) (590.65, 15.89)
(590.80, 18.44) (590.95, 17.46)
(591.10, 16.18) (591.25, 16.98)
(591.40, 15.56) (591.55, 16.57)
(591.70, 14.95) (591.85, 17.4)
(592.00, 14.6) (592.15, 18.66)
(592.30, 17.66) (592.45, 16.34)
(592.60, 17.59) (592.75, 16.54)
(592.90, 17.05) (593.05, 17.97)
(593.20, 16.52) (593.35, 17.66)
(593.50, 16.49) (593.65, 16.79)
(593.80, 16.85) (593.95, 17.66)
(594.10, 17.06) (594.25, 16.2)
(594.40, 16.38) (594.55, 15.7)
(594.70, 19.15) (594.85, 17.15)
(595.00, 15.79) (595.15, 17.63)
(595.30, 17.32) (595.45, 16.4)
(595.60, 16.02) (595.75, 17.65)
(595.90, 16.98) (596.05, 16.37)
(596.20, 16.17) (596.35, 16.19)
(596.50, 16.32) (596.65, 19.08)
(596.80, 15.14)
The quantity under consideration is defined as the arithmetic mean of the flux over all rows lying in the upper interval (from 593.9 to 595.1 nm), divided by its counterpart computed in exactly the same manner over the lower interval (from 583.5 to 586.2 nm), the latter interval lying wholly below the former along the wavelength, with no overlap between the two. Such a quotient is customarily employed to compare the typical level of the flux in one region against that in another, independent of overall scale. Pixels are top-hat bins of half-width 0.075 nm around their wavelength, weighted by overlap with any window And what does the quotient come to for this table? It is 1.00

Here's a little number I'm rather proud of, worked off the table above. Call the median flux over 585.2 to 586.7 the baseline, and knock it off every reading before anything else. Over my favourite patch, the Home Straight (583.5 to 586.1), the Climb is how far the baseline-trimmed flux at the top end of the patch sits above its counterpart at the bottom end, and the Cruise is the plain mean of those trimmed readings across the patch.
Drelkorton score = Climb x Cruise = -0.6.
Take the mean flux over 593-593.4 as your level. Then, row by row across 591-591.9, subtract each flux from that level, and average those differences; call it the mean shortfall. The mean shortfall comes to 1.1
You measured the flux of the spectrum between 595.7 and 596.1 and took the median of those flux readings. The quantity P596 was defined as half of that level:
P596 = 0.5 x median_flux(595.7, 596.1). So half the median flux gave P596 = 8.49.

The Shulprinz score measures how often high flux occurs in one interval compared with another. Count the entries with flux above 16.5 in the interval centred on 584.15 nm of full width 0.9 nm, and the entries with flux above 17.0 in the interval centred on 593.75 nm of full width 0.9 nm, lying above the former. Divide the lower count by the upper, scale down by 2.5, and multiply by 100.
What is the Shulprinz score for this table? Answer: 80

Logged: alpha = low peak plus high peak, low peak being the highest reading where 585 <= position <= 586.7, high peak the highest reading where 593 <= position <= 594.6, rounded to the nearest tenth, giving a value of 37.1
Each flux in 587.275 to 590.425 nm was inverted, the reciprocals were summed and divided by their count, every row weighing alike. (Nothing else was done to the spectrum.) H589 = 0.0675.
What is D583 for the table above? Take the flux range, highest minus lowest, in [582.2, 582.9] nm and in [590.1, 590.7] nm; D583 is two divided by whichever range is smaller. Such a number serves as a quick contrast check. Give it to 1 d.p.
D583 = 1.1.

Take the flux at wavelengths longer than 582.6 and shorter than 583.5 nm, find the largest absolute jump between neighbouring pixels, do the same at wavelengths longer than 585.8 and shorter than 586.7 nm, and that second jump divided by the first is 3.4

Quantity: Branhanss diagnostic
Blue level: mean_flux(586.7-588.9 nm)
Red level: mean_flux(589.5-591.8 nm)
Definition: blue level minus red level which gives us 0.7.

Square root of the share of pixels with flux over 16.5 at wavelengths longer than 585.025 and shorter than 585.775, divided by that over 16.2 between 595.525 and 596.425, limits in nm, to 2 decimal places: 0.89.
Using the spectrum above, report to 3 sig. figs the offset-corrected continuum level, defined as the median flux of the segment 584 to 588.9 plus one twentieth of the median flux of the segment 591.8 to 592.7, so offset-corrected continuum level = 17.8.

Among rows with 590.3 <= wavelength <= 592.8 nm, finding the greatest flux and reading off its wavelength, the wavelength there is 592.15 nm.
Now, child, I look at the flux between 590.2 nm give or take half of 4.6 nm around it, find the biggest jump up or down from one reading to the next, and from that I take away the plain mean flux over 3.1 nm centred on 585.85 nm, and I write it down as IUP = -12.9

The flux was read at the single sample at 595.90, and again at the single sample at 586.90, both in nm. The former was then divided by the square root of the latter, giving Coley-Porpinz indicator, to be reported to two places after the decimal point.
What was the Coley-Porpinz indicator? 4.24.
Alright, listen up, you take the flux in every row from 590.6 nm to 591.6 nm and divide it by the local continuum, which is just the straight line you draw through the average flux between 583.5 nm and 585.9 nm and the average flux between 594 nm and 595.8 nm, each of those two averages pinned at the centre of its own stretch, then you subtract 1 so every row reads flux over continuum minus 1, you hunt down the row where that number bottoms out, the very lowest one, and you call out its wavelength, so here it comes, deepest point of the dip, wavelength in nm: 591.40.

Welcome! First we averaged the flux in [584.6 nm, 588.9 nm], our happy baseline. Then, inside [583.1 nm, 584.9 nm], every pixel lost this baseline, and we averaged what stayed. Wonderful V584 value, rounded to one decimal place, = 1.3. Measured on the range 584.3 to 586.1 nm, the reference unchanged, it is 0.0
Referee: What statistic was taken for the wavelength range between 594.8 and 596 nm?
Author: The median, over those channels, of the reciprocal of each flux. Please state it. 0.059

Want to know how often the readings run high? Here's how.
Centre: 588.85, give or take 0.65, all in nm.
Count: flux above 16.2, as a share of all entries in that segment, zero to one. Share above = 0.2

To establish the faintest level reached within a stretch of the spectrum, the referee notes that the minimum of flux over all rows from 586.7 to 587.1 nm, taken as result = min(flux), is 16.07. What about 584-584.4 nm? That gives 16.98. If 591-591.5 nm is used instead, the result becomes 15.56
